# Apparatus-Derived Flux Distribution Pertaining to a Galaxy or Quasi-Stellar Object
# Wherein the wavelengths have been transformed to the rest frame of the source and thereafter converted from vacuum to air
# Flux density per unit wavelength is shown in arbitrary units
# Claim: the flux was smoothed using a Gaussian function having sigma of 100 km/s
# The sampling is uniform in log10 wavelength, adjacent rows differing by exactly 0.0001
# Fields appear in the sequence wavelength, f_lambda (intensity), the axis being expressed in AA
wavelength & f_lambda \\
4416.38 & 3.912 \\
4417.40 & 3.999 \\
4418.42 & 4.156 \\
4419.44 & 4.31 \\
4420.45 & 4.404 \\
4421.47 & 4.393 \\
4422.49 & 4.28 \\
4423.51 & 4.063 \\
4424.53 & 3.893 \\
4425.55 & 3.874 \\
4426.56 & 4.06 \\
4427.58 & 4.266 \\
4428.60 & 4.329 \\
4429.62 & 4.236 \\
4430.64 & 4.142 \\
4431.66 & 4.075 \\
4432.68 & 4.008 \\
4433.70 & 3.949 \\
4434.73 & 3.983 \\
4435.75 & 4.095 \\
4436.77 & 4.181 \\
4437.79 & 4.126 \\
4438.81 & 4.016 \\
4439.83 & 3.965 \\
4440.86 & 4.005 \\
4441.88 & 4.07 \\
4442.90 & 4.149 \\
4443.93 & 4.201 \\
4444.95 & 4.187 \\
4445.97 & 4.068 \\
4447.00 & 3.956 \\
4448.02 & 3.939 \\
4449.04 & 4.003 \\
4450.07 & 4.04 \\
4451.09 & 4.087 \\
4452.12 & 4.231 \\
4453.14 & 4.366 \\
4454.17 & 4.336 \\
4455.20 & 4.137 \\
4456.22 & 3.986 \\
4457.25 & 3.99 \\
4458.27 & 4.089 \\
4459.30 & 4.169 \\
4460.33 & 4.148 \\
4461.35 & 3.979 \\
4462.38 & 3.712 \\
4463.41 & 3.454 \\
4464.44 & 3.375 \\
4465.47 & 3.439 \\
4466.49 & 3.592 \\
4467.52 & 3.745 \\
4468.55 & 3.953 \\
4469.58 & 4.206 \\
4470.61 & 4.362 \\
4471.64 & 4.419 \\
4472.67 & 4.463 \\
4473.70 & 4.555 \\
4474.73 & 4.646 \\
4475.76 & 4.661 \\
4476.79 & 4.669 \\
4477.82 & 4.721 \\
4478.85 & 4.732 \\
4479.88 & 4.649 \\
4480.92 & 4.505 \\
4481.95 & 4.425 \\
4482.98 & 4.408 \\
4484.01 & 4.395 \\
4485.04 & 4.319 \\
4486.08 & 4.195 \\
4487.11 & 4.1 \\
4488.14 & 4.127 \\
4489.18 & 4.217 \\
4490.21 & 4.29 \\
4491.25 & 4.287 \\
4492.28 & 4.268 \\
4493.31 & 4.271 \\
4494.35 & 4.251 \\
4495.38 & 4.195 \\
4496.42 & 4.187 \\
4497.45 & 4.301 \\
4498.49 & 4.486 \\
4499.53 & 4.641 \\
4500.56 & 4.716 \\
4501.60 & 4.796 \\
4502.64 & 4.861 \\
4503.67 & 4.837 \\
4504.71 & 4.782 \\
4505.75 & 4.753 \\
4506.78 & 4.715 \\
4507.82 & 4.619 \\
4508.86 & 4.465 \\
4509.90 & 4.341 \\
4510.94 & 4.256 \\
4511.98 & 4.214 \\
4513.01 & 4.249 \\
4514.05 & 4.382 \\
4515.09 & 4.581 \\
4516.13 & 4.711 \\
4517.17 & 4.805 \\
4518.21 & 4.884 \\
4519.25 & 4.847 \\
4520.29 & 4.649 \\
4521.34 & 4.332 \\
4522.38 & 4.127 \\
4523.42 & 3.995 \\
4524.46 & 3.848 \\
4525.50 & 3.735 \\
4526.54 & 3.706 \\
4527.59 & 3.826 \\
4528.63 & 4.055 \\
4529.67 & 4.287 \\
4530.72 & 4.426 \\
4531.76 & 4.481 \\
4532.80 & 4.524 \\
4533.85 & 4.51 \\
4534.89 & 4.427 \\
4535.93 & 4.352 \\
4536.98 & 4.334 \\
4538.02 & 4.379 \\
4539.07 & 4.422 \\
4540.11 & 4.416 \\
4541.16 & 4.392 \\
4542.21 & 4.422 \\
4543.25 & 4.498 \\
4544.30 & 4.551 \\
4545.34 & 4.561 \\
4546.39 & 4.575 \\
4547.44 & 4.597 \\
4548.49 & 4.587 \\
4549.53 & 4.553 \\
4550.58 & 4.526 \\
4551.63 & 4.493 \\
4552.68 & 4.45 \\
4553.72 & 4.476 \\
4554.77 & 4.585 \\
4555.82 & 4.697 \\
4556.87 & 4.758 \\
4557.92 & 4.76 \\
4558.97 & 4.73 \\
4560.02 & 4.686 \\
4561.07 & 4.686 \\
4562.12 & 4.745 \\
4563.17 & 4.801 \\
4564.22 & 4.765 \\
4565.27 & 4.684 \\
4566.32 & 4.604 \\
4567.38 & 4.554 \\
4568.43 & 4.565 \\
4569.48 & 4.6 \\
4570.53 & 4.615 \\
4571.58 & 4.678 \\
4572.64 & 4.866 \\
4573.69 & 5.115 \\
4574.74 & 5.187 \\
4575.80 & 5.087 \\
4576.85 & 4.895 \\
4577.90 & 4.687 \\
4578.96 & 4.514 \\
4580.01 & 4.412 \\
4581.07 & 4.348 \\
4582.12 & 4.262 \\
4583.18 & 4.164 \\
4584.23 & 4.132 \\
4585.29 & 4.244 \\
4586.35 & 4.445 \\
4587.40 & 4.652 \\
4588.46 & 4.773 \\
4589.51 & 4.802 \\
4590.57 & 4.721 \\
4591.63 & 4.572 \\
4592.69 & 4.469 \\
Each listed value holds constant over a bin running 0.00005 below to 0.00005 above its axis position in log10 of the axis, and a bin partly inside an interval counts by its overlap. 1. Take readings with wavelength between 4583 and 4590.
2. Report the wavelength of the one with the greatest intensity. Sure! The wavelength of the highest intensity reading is 4589.51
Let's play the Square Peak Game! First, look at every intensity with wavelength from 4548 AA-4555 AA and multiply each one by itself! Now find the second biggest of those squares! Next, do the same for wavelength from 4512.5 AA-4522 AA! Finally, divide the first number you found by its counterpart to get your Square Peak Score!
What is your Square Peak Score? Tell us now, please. 0.89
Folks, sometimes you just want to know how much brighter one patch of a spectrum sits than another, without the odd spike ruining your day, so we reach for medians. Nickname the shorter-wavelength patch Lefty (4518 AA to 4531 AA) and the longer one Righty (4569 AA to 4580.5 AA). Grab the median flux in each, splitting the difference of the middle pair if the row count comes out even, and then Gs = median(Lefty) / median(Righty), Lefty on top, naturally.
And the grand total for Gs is 0.88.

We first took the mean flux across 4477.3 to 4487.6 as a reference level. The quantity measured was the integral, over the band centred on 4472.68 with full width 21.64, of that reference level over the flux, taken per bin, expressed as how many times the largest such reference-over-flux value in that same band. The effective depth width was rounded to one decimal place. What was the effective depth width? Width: 17.5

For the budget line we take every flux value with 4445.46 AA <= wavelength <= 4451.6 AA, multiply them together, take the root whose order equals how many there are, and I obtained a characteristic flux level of 4.0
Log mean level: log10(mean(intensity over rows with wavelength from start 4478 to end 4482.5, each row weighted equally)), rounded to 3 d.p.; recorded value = 0.661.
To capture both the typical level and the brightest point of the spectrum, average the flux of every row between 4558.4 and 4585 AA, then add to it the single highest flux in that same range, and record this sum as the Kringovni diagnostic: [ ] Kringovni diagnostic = 9.8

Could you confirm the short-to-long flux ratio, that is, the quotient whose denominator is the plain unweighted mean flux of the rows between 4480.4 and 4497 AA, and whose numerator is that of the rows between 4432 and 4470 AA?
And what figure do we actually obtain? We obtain 0.93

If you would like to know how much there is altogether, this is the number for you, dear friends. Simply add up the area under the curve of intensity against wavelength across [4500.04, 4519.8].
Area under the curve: 91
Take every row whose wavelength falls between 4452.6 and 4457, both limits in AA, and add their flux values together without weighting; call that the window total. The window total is 16.8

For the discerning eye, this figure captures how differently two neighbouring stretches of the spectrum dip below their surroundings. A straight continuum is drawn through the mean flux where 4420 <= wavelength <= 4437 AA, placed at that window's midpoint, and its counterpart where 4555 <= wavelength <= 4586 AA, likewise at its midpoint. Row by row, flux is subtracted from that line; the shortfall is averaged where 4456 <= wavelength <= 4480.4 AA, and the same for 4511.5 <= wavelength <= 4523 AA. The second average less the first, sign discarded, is 0.19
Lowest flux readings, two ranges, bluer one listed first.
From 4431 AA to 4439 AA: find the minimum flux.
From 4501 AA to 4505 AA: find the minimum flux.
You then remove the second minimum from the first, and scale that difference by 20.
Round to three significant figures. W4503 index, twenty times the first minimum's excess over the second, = -16.7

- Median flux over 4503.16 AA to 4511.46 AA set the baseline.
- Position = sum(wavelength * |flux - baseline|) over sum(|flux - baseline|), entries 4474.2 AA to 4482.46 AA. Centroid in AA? 4480.5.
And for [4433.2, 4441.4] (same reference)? 4437.3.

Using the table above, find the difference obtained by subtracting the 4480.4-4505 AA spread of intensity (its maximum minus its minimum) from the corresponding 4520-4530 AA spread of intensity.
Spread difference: 0.2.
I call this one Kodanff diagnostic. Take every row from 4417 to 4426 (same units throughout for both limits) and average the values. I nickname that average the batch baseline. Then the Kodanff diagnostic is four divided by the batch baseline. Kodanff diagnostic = 0.963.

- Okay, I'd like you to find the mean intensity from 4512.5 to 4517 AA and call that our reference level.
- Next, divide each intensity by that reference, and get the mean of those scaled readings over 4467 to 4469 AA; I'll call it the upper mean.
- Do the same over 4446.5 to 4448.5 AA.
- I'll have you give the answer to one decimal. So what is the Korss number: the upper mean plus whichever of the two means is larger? 1.7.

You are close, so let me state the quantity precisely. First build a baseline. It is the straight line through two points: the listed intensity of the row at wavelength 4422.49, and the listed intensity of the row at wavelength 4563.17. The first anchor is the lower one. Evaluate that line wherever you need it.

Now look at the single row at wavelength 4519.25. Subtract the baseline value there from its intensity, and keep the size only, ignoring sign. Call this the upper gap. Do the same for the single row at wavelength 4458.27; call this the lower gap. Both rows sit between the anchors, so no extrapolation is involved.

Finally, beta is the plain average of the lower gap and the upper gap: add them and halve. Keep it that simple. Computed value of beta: 0.27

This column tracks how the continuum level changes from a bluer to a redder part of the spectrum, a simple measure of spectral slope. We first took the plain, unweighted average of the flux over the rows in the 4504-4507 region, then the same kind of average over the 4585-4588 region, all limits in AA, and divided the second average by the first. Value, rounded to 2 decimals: 0.94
